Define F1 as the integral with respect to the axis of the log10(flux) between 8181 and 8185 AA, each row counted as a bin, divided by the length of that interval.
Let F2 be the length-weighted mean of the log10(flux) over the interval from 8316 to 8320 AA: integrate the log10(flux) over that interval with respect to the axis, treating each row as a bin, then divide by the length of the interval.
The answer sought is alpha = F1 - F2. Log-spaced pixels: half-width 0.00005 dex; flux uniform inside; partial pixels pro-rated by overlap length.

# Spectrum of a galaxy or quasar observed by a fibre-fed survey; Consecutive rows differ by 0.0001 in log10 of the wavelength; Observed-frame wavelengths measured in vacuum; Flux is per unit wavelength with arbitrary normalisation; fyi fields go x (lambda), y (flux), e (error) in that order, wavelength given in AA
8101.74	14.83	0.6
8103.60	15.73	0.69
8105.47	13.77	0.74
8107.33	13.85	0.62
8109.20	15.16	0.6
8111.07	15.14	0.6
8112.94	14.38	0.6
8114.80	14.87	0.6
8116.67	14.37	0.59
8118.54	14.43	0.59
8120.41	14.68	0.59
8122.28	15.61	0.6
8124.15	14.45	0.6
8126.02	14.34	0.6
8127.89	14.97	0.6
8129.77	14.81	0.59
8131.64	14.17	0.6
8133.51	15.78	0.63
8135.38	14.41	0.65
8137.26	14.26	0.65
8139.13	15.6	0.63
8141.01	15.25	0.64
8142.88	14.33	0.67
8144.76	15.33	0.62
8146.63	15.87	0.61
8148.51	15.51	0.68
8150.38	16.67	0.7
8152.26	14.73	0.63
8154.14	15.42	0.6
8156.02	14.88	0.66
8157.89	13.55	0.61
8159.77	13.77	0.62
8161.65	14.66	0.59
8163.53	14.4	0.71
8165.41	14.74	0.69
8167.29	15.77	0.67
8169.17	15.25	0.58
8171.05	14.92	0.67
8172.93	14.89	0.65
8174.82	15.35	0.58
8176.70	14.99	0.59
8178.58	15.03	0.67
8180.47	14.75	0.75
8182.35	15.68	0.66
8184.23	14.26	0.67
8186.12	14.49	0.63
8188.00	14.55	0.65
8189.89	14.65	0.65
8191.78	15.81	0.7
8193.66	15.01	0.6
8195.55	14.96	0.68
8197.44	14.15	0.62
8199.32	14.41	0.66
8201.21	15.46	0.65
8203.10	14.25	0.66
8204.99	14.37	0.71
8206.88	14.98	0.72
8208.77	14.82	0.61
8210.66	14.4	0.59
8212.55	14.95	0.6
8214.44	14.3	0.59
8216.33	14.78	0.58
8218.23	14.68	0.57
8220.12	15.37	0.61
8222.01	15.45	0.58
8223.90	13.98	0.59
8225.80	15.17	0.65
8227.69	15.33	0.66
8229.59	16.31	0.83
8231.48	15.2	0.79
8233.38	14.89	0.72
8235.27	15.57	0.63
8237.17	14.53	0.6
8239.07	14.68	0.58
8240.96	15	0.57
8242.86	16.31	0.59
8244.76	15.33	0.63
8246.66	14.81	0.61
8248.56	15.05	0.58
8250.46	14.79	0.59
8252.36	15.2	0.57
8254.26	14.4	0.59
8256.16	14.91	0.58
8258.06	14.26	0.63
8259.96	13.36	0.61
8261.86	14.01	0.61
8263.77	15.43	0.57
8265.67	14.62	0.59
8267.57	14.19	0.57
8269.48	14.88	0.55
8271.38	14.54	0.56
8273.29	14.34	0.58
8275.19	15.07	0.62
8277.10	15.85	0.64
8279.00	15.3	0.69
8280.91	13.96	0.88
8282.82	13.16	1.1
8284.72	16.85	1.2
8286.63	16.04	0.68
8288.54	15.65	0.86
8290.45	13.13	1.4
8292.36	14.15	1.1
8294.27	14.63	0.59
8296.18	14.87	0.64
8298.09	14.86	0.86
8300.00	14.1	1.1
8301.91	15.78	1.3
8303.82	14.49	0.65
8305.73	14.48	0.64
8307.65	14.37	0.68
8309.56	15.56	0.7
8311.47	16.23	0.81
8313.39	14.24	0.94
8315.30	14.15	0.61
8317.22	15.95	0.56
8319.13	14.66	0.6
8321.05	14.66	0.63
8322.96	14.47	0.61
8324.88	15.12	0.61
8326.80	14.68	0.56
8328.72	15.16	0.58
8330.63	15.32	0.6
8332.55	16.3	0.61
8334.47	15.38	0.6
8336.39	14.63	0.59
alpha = -0.01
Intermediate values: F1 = 1.18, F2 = 1.18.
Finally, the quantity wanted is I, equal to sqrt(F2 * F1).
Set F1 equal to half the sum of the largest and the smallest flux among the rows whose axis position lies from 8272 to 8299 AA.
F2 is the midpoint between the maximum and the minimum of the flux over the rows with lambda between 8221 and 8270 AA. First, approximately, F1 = 15.0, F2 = 14.8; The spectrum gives 14.9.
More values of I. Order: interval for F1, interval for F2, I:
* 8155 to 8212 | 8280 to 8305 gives 14.8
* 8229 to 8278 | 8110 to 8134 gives 14.9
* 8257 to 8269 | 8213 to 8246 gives 14.8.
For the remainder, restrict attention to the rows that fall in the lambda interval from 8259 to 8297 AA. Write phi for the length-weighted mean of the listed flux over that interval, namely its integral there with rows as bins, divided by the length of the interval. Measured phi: 14.7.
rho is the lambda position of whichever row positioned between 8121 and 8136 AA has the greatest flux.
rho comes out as 8133.51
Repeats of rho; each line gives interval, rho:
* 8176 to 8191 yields 8182.35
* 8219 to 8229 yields 8222.01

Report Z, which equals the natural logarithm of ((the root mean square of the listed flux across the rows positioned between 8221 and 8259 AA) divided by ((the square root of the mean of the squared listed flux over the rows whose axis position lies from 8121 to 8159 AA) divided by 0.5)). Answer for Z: -0.689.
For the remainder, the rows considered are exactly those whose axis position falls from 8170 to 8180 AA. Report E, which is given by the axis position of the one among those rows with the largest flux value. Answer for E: 8174.82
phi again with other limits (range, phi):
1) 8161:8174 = 15.0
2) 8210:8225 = 14.7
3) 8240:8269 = 14.8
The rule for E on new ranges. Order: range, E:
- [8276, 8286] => 8284.72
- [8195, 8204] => 8201.21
